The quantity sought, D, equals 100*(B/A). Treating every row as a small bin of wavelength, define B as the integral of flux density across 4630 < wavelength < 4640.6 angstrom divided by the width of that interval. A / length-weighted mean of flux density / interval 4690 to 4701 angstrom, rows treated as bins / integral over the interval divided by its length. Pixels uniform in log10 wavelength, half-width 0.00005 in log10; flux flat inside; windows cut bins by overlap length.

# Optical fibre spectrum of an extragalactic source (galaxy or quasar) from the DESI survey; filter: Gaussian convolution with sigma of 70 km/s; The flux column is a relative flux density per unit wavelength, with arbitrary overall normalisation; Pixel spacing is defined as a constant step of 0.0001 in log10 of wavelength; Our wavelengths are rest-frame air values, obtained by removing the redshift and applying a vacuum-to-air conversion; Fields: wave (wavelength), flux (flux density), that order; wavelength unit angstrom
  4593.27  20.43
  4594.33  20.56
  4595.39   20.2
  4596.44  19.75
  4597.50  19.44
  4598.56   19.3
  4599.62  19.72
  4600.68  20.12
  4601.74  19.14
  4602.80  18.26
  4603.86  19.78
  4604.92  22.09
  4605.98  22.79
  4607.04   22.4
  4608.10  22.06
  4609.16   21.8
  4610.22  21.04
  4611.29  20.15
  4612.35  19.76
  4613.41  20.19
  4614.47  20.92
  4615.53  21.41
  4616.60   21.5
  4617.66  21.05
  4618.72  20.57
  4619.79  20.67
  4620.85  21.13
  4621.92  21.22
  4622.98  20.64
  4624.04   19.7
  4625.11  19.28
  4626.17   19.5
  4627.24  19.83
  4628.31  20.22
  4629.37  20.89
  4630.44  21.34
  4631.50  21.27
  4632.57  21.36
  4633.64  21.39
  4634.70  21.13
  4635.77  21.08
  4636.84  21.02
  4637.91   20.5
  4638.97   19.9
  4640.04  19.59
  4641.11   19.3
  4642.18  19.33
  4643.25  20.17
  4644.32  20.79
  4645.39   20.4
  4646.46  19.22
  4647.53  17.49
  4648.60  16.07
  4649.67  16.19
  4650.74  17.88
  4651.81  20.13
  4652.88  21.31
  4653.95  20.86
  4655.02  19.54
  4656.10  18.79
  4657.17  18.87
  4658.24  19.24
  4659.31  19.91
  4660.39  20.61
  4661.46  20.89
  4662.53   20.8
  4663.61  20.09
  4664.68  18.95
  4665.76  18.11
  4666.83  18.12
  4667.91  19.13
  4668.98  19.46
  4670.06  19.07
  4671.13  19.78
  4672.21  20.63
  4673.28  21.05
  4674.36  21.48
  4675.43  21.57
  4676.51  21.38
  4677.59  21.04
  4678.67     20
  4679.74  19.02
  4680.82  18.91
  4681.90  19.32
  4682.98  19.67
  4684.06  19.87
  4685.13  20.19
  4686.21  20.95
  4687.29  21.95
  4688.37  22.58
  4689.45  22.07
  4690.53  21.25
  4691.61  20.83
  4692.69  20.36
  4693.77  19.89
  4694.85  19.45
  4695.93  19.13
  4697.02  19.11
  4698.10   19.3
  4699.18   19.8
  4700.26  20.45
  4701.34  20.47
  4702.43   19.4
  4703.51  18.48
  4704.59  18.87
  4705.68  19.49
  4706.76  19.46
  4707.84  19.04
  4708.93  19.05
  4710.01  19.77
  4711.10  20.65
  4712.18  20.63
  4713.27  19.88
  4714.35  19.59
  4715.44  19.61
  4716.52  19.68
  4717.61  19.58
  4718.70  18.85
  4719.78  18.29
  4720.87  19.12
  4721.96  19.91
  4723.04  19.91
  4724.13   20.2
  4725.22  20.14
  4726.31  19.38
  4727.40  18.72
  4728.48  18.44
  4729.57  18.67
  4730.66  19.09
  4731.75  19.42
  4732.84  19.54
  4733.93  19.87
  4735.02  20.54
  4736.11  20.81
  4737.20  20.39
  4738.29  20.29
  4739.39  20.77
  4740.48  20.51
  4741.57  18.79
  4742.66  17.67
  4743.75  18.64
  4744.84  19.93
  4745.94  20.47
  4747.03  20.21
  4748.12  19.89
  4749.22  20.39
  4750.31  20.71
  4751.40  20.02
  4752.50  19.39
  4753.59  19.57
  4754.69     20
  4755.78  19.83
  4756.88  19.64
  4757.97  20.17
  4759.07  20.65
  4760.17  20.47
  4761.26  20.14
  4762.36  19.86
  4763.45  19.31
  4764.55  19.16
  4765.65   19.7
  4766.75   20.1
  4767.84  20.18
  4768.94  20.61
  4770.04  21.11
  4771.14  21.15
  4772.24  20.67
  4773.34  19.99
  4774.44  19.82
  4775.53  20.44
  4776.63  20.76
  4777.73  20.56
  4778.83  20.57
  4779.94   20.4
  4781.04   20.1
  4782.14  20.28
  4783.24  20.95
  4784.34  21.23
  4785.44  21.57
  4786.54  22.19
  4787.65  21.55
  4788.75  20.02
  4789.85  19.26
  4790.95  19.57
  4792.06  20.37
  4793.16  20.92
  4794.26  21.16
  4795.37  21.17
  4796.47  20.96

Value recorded 104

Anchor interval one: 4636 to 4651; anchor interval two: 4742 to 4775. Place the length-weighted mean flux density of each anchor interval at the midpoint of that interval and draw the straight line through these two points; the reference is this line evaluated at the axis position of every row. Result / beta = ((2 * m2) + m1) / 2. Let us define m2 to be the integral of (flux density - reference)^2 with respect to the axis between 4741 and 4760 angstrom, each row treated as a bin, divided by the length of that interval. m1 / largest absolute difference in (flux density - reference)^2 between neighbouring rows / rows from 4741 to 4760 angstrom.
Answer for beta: 2.4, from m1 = 3.7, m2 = 0.6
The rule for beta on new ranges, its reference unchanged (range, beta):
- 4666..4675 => 2.1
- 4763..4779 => 0.8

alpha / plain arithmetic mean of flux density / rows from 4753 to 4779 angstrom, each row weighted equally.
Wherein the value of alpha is 20.2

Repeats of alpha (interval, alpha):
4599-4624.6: 20.8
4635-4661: 19.5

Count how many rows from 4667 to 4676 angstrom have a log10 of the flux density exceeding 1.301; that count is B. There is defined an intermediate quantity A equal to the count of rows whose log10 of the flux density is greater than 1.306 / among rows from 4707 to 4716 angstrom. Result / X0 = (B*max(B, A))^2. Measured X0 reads 256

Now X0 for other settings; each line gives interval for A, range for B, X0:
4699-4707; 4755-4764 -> 256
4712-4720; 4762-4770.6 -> 256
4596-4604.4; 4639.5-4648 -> 81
